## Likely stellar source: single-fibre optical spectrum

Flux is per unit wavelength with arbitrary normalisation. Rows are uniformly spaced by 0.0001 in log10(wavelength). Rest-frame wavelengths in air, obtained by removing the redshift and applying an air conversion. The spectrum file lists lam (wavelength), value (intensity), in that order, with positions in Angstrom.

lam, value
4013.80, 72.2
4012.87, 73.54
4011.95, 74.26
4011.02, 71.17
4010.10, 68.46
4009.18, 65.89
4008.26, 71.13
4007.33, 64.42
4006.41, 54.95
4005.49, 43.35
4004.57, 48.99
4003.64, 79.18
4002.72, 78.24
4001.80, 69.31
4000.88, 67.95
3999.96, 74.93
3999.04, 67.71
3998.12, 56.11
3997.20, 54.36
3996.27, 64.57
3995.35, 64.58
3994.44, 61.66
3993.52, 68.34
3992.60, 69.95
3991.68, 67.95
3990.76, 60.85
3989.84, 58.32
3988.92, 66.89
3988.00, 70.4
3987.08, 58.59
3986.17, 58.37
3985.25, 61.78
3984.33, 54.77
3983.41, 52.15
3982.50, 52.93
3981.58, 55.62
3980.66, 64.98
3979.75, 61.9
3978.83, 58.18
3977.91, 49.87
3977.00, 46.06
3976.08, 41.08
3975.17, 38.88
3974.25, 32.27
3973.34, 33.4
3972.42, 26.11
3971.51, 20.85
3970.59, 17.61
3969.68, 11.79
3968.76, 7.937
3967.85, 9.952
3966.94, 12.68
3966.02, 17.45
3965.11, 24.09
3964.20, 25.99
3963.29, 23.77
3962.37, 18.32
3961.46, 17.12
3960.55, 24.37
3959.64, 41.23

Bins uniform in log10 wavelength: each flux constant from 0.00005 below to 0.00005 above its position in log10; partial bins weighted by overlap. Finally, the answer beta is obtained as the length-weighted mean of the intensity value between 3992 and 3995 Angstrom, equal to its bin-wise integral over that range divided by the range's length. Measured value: 67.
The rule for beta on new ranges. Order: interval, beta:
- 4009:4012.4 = 70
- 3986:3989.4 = 64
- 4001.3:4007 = 62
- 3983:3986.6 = 57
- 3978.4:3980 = 60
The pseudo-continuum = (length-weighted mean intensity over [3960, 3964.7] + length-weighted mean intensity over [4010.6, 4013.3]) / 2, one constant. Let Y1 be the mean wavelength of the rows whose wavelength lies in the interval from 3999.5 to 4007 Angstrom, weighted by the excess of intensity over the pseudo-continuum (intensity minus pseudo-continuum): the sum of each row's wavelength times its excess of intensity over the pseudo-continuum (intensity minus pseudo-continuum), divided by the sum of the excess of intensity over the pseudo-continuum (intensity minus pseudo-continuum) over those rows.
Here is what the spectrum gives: 4002.1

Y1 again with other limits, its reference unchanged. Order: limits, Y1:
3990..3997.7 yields 3993.7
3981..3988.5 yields 3985.7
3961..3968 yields 3964.9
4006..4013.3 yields 4010.2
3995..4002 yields 3999.0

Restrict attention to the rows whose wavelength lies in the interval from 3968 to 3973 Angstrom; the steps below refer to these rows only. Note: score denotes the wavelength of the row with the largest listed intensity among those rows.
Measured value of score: 3972.42 Angstrom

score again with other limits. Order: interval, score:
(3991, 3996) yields 3992.60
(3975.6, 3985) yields 3980.66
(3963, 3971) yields 3964.20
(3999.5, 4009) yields 4003.64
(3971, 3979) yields 3978.83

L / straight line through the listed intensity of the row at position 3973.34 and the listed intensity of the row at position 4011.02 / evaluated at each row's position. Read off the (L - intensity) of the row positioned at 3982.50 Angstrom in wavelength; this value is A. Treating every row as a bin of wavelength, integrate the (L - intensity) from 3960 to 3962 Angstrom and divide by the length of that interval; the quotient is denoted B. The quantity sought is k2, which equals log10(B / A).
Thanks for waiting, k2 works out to -1.2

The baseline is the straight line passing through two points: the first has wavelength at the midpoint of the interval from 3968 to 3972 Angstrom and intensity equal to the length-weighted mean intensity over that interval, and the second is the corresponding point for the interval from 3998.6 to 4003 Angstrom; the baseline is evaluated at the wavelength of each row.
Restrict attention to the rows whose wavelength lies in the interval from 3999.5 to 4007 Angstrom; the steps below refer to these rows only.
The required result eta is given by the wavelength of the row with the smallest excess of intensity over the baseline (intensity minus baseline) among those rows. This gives 4005.49 Angstrom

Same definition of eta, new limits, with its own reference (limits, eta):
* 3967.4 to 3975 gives 3968.76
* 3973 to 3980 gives 3974.25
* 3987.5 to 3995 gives 3994.44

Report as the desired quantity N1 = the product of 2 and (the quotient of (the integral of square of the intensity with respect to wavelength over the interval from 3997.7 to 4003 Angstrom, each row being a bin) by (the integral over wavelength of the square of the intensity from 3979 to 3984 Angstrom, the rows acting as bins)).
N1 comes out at 3.0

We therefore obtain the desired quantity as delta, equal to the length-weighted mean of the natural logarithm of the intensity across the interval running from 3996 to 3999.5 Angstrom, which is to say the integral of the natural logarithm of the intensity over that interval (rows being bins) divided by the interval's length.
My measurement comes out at 4.09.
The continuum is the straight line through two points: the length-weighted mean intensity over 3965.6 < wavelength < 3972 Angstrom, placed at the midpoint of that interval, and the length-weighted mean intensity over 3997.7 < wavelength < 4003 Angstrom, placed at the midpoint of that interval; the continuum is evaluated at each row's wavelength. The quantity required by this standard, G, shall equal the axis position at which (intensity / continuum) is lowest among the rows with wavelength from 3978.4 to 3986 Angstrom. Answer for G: 3983.41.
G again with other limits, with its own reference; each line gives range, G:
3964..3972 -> 3968.76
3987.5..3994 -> 3989.84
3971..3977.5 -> 3971.51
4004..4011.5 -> 4005.49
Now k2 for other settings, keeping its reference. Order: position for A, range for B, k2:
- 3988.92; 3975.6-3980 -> -0.1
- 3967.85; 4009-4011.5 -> -1.1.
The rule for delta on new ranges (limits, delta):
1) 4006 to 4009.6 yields 4.16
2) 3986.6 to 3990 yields 4.16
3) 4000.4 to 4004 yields 4.30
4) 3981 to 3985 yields 3.99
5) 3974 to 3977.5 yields 3.69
